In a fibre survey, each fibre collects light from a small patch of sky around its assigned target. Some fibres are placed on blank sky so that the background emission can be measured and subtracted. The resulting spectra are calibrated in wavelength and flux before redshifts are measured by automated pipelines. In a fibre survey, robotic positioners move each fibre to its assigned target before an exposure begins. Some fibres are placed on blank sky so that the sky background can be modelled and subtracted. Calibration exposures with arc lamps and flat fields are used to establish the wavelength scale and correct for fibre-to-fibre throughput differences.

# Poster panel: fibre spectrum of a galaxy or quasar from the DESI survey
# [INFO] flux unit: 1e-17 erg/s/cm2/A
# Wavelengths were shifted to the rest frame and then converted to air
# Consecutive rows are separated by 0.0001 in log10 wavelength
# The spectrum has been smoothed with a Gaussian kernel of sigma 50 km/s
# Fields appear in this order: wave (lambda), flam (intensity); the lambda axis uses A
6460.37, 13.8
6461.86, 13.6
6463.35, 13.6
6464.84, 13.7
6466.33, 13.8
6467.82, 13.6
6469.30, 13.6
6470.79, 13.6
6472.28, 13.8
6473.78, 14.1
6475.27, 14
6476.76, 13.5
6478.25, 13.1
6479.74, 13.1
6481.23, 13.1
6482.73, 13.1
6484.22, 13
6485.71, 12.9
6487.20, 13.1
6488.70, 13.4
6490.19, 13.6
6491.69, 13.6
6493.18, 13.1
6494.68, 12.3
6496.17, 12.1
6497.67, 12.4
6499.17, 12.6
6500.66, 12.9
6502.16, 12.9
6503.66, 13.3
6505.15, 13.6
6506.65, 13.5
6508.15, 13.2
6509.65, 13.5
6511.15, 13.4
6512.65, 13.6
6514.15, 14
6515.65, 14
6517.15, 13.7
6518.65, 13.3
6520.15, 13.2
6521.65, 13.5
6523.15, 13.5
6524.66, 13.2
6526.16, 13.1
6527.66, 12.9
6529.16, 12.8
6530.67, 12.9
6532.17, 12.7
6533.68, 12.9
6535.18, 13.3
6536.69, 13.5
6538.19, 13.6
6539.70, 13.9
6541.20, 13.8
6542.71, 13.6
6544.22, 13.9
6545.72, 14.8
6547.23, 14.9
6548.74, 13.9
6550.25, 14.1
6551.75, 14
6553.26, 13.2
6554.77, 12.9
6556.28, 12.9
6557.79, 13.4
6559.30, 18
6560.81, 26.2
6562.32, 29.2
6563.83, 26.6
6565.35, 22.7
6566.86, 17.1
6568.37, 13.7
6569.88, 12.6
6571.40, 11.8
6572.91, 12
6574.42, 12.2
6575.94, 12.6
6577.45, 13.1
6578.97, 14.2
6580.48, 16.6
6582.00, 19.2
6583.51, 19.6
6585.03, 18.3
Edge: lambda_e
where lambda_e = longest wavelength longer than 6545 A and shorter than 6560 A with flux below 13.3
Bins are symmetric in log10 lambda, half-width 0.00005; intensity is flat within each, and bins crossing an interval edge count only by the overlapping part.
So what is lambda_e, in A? 6556.28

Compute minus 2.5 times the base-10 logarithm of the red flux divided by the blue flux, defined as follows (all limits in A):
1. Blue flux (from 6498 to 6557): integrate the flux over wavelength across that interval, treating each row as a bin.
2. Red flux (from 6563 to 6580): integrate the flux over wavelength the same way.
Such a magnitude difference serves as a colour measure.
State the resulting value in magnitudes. 1.2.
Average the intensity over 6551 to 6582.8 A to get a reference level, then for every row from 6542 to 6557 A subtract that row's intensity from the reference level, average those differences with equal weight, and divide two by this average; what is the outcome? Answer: 0.78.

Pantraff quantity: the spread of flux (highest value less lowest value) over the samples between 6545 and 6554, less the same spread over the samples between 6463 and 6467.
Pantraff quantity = 1.5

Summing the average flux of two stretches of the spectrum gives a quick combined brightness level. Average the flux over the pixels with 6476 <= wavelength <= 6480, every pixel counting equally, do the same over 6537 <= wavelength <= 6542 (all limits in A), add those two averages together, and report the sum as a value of 27.0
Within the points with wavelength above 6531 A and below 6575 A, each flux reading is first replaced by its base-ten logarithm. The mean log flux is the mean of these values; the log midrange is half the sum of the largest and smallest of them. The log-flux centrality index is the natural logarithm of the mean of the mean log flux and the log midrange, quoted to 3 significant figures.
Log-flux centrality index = 0.200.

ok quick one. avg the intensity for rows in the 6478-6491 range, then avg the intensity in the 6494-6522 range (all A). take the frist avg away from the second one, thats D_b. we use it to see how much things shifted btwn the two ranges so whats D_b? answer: 0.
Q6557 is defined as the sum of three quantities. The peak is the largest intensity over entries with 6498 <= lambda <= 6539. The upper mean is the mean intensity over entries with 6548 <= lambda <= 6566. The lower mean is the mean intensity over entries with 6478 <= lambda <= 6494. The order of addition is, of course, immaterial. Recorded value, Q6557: 45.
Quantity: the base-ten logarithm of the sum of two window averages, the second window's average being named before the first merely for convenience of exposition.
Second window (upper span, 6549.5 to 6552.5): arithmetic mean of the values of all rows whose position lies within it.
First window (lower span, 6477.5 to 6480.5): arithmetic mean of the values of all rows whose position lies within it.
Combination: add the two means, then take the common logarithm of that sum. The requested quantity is 1.43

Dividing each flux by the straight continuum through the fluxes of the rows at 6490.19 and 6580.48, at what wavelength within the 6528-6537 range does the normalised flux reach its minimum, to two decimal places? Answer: 6532.17 A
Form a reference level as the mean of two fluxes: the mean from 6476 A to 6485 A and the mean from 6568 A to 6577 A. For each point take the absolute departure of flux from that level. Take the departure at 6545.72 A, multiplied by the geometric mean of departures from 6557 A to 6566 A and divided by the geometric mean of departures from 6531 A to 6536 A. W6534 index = 79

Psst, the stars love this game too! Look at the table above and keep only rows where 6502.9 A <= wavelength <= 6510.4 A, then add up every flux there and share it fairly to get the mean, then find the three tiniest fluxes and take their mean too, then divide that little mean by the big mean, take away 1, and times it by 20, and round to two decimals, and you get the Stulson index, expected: -0.13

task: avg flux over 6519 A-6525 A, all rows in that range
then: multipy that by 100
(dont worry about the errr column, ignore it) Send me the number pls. 1335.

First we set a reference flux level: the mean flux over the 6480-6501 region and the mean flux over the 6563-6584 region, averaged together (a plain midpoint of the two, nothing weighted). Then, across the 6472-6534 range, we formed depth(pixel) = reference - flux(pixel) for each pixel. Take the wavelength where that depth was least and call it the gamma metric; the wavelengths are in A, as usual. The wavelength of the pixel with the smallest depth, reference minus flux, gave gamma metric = 6473.78 A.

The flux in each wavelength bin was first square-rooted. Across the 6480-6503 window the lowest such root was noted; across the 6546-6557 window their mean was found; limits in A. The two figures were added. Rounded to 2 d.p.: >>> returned 7.18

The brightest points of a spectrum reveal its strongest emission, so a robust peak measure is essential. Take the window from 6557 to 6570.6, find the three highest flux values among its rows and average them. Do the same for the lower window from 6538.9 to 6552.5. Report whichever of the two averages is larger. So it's 27.3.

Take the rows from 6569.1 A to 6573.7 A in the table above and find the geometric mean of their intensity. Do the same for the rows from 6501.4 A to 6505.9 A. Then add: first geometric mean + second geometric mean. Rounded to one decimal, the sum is 25.4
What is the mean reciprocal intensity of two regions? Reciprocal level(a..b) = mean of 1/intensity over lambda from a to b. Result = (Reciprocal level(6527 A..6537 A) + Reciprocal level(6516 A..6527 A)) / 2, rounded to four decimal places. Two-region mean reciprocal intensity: 0.0759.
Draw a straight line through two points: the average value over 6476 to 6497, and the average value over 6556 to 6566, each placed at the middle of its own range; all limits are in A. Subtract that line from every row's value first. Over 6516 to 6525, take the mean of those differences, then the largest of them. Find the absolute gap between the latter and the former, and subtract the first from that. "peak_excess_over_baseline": 4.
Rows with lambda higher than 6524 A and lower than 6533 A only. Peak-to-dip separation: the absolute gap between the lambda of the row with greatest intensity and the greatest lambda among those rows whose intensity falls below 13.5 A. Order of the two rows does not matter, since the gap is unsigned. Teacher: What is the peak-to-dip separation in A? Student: 7.5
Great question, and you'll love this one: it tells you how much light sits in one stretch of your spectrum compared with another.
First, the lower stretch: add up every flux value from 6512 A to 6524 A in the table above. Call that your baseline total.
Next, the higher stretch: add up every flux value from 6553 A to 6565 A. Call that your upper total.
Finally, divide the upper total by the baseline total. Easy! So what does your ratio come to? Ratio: 1.40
